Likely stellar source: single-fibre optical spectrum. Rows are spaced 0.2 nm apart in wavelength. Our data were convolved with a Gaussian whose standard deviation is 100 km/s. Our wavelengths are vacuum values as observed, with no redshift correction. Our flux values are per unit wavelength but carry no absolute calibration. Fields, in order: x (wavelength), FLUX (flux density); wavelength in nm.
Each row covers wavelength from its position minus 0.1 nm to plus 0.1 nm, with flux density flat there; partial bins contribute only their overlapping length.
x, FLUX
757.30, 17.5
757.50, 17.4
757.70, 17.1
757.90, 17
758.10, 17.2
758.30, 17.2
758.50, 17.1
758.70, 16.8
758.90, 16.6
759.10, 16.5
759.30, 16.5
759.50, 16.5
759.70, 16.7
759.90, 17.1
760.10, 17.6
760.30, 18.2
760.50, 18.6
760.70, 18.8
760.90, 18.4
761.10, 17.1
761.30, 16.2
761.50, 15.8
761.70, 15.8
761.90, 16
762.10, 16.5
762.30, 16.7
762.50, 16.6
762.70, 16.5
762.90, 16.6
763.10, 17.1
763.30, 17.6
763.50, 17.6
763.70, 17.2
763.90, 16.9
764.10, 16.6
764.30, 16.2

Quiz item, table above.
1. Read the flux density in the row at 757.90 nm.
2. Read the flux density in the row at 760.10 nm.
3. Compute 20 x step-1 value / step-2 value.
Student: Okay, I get 19.3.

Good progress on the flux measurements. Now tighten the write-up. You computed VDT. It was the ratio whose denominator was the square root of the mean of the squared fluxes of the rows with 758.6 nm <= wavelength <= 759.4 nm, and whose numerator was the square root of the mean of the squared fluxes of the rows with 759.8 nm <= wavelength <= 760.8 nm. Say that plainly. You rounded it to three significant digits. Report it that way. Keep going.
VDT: 1.09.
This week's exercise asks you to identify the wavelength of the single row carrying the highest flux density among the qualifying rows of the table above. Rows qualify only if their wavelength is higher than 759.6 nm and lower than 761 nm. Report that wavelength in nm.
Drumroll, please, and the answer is 760.70 nm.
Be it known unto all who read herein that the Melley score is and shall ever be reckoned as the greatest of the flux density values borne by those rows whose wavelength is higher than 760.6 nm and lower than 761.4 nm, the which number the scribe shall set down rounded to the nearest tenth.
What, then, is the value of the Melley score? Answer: 18.8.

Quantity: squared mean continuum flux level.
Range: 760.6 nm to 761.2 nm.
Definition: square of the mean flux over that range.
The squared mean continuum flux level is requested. 328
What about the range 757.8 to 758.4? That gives 294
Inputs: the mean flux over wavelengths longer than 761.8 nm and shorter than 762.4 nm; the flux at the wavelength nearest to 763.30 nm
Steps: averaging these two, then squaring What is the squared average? 289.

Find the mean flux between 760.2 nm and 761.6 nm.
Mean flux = 17.6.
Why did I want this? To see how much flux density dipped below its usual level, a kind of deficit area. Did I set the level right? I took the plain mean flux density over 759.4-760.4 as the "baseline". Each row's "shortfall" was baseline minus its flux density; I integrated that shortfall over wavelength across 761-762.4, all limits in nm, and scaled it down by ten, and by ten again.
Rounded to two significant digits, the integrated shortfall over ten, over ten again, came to 0.013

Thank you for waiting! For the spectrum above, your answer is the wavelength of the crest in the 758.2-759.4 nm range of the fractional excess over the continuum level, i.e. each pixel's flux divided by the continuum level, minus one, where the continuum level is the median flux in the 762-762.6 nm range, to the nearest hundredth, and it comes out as 758.30 nm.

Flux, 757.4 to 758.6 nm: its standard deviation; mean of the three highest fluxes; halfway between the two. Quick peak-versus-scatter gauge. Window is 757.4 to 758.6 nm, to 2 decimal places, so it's 8.70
